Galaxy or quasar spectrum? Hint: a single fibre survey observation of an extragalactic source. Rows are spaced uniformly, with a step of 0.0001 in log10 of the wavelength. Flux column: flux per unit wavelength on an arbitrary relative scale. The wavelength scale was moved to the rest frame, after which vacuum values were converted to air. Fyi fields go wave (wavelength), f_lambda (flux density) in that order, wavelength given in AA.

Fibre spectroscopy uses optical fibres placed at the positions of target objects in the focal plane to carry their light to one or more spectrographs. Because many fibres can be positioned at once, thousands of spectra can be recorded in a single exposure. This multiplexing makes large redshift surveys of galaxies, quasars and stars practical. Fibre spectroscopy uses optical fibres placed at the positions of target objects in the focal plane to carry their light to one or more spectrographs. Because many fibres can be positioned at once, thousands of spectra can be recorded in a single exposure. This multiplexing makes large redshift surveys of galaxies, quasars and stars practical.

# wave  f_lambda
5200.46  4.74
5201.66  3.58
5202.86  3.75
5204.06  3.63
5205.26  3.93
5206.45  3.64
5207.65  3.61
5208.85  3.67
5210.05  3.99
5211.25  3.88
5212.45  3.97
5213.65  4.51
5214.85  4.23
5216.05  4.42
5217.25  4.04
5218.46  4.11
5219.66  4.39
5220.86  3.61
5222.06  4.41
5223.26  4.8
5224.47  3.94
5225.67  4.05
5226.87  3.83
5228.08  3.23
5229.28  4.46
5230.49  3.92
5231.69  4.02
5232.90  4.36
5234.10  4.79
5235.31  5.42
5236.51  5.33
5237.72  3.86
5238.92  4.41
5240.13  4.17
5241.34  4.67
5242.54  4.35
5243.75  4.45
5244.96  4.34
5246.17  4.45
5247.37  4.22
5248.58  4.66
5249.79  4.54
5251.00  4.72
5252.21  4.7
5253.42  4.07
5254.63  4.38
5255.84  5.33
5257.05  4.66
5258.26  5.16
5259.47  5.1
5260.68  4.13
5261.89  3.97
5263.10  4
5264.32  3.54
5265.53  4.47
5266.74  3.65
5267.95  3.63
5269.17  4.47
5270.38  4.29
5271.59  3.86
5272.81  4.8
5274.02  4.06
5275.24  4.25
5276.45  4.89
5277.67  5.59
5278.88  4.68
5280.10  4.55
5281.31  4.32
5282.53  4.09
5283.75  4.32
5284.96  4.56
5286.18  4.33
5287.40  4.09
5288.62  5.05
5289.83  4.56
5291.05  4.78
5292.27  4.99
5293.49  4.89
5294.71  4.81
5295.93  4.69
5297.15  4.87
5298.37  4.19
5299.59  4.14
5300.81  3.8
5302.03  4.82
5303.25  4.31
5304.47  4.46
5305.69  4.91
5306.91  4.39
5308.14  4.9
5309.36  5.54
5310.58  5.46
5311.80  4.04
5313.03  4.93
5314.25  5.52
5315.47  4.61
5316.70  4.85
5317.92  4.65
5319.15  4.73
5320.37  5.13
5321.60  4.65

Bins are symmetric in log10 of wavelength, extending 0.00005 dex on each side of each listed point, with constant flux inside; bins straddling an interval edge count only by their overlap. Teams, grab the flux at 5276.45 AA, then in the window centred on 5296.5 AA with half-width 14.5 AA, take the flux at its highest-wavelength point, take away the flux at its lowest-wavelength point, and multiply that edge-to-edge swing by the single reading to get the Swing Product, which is 6.7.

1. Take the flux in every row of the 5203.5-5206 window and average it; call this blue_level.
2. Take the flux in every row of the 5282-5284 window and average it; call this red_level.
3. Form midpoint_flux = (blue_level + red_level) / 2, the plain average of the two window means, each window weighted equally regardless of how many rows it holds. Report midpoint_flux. 4.0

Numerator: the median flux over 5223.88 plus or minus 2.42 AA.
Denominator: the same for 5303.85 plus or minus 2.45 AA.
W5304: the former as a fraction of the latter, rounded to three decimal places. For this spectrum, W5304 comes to 0.912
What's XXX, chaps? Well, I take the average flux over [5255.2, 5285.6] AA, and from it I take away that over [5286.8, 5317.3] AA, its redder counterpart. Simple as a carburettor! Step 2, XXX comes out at -0.29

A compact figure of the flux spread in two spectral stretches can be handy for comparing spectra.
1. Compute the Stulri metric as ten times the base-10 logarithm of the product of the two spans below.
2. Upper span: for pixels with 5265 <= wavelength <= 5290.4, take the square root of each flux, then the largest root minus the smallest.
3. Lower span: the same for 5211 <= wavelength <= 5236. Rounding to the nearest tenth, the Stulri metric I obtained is -6.1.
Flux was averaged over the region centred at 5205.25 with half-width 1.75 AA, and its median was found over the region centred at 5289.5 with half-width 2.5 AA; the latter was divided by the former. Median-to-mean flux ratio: 1.25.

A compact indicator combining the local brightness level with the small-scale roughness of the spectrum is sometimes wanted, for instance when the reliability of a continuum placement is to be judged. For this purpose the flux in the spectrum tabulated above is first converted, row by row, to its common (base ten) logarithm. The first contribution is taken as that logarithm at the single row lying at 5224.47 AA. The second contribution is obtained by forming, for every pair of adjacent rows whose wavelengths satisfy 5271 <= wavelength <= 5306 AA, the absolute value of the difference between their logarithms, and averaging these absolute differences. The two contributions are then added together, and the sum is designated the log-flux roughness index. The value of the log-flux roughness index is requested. 0.63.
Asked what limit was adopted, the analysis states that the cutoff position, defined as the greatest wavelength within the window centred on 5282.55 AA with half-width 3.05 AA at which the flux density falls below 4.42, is 5283.75 AA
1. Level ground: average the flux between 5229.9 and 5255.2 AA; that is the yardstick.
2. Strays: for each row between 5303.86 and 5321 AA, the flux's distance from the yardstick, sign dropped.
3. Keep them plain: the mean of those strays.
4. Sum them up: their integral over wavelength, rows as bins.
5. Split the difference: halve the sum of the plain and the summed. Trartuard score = 4.3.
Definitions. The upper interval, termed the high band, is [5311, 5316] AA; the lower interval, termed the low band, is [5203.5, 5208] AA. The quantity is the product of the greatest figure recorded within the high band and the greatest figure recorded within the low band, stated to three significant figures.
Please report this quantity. 21.7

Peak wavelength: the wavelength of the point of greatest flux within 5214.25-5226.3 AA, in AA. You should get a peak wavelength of 5223.26 AA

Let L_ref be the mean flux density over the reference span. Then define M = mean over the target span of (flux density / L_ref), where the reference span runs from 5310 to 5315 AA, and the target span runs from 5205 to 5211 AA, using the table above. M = 0.76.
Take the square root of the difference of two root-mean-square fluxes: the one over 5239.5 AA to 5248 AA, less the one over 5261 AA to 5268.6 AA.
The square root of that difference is 0.7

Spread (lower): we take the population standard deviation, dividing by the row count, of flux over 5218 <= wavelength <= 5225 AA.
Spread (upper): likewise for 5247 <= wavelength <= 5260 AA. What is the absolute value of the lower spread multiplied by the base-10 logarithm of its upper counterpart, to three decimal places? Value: 0.163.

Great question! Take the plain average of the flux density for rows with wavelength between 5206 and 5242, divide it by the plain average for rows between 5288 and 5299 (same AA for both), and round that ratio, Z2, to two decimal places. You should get 0.88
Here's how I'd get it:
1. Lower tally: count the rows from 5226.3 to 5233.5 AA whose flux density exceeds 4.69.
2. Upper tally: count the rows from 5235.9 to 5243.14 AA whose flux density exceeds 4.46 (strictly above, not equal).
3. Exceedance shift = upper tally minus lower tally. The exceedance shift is 2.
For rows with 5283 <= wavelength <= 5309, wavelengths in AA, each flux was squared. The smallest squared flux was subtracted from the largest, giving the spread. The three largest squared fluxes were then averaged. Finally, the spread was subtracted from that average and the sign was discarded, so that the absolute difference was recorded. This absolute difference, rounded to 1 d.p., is 13.8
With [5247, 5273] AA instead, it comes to 11.1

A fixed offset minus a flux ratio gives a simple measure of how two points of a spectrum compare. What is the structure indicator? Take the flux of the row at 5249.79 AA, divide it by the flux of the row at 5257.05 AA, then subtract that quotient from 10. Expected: 9.03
